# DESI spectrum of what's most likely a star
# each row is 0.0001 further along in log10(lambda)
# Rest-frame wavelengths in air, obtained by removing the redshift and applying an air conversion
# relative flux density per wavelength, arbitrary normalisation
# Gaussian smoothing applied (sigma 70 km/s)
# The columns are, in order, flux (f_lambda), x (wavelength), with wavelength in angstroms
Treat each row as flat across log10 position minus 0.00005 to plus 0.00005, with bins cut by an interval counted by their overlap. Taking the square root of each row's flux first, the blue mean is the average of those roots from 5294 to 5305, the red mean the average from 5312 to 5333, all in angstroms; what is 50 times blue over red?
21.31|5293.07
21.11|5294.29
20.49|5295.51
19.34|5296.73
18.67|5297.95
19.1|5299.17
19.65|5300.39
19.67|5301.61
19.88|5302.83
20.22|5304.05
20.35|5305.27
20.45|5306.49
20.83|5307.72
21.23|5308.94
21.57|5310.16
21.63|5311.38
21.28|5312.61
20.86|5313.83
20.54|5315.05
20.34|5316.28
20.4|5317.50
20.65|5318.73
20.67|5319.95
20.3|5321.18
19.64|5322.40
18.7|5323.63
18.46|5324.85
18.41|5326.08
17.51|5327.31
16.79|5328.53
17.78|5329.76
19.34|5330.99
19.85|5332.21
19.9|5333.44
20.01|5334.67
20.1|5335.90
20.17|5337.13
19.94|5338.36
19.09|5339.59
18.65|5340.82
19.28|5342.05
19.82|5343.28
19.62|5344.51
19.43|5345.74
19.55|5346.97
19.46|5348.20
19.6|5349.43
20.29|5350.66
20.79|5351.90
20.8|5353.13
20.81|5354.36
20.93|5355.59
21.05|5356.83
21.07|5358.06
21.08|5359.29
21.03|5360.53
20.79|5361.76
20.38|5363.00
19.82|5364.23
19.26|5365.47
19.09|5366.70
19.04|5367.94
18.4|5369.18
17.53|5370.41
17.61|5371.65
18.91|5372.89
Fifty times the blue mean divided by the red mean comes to 50.4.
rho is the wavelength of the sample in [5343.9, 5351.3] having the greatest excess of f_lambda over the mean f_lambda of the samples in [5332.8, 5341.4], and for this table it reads 5350.66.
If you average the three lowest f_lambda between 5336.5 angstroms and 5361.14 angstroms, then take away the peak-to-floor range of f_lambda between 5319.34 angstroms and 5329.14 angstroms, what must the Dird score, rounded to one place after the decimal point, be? 15.1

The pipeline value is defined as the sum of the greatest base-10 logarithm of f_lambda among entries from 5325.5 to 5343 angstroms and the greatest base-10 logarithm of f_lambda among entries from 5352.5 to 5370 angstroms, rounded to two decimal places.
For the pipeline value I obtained 2.63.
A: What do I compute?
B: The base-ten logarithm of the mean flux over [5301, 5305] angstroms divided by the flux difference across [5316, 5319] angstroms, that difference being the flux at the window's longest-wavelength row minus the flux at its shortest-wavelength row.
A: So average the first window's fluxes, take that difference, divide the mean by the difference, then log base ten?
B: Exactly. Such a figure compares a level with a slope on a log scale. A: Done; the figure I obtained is 1.81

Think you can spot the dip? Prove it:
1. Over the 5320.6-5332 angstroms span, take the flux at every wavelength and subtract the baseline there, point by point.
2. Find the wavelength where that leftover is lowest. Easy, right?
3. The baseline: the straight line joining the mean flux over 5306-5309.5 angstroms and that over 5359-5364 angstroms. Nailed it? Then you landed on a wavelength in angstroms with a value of 5328.53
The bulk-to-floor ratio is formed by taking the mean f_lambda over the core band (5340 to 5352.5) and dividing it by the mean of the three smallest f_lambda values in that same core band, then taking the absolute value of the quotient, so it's 1.03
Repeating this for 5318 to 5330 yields 1.09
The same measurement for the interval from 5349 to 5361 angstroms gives 1.03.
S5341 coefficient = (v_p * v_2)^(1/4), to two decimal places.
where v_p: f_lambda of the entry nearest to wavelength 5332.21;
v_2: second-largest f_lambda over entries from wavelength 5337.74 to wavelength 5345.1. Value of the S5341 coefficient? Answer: 4.45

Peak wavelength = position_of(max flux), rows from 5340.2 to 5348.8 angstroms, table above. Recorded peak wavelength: 5343.28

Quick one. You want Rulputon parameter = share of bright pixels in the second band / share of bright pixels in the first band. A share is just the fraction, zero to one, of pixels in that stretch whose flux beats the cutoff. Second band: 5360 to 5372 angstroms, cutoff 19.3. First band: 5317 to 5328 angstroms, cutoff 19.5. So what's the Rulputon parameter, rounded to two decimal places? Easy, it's 0.72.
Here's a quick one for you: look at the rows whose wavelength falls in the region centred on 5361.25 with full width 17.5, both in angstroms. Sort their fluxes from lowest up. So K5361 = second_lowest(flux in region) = 19.04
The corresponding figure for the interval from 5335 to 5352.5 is 19.09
